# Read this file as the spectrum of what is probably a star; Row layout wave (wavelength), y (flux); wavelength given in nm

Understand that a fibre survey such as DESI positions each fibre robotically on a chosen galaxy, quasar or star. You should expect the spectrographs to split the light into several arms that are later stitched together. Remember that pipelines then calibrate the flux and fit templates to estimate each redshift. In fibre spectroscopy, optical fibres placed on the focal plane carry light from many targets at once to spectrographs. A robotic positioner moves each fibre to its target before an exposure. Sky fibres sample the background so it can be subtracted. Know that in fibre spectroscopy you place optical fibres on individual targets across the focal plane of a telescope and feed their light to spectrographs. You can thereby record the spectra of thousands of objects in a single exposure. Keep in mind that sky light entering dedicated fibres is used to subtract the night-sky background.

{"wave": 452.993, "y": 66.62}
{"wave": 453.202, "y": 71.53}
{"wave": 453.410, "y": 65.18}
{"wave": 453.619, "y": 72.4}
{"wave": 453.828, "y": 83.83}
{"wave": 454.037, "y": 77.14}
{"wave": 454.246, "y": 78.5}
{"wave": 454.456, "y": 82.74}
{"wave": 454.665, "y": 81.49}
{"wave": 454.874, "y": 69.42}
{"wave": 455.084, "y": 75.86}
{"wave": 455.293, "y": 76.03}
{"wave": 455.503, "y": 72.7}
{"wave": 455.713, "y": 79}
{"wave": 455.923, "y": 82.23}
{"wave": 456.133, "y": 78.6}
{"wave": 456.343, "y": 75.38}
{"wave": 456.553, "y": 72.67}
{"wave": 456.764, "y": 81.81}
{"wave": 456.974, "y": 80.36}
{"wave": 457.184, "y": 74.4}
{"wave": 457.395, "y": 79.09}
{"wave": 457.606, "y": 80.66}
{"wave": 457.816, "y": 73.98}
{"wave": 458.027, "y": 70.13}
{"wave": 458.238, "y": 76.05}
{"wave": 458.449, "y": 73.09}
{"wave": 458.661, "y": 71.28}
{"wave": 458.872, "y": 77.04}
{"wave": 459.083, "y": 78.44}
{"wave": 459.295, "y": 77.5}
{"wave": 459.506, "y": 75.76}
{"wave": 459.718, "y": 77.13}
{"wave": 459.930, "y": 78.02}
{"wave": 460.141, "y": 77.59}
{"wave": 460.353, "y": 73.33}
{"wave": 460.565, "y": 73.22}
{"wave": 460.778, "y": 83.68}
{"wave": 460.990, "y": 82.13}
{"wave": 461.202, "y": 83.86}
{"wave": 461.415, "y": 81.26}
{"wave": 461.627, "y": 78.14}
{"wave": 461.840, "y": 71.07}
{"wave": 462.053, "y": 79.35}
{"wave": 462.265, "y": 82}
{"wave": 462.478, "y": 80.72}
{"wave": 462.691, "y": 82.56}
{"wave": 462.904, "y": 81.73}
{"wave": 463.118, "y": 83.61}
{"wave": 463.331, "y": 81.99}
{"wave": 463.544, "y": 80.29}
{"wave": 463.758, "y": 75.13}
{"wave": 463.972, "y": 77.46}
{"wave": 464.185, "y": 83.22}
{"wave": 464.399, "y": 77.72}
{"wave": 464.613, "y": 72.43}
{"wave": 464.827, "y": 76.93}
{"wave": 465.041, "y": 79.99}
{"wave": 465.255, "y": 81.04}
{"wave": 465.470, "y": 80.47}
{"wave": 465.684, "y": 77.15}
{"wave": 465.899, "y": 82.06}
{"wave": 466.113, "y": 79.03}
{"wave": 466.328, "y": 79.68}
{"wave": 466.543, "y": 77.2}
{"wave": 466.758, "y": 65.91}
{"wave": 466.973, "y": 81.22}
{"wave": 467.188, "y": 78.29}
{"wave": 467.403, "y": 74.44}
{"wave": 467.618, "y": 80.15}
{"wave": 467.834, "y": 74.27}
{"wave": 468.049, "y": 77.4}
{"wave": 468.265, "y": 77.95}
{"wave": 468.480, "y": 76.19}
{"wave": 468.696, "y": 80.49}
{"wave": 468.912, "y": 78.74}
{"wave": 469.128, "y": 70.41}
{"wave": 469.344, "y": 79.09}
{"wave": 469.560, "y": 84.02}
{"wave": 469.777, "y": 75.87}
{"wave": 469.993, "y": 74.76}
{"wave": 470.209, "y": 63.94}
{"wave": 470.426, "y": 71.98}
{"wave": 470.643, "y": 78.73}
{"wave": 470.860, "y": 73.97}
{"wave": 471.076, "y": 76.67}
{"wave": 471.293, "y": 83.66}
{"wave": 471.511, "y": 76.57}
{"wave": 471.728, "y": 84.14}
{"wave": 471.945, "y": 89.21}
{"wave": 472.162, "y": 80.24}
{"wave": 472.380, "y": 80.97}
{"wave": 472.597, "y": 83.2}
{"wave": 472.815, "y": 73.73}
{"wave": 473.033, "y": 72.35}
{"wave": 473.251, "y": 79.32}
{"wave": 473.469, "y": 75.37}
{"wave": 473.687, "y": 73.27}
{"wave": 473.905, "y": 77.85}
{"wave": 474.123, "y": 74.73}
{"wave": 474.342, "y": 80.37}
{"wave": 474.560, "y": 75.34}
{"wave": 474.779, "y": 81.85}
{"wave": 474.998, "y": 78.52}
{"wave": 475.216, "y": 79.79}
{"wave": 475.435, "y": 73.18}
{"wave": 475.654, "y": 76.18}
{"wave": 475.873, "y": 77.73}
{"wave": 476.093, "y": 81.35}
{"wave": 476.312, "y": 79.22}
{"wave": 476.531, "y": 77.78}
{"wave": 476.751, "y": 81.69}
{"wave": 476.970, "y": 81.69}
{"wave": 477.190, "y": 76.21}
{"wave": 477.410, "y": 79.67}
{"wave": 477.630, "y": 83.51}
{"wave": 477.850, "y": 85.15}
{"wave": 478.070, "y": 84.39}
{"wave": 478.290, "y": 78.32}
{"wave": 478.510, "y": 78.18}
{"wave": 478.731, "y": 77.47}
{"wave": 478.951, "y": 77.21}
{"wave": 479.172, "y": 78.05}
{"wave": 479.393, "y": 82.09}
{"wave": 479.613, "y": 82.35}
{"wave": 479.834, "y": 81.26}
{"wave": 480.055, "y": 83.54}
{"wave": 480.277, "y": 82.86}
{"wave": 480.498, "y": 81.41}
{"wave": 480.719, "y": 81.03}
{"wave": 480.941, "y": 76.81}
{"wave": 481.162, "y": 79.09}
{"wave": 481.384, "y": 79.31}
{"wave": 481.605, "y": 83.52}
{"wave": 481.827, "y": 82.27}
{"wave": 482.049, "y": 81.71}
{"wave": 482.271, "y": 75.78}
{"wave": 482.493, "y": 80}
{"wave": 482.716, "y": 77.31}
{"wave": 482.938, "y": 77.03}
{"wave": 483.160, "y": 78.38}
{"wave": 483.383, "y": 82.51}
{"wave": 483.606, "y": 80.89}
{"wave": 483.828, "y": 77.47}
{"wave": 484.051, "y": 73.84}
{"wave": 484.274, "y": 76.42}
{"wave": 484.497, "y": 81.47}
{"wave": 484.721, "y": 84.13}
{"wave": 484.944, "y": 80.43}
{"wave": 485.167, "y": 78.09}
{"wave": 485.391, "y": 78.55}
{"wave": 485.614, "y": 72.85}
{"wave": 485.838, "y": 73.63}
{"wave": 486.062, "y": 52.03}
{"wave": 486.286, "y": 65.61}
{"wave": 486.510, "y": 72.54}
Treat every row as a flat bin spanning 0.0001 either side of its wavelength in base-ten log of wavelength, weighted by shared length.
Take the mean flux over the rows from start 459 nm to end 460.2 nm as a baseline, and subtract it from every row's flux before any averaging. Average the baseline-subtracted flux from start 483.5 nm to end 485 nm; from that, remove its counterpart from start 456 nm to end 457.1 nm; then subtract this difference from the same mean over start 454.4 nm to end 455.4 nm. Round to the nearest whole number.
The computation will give -2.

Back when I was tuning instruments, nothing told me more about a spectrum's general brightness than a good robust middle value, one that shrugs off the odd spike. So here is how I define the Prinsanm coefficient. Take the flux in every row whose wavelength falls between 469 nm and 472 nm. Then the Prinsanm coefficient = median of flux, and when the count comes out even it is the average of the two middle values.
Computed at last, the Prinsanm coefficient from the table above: 76.6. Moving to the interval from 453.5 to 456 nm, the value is 77.8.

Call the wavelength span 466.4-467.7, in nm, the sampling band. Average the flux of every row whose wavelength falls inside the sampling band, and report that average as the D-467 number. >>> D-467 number 76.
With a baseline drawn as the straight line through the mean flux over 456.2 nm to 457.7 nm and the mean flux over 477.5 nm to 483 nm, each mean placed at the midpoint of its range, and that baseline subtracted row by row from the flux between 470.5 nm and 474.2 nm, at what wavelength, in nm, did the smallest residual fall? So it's 473.033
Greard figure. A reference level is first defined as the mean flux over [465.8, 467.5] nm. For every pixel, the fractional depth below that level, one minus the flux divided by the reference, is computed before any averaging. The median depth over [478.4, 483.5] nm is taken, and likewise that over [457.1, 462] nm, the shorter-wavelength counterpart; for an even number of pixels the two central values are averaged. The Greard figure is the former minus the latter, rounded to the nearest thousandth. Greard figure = -0.037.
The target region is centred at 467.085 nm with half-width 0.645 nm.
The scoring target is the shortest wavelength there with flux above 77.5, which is 466.973 nm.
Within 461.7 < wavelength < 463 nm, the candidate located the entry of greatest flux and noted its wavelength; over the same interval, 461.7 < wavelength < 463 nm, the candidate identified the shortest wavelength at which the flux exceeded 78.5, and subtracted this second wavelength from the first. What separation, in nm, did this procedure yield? 0.64 nm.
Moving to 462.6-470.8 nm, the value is 6.87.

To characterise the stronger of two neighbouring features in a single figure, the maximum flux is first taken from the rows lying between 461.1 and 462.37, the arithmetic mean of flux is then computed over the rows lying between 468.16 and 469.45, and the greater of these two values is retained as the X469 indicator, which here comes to 83.9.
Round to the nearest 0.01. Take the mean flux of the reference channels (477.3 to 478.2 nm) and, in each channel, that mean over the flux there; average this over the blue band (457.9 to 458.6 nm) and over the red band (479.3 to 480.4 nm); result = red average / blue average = 0.89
